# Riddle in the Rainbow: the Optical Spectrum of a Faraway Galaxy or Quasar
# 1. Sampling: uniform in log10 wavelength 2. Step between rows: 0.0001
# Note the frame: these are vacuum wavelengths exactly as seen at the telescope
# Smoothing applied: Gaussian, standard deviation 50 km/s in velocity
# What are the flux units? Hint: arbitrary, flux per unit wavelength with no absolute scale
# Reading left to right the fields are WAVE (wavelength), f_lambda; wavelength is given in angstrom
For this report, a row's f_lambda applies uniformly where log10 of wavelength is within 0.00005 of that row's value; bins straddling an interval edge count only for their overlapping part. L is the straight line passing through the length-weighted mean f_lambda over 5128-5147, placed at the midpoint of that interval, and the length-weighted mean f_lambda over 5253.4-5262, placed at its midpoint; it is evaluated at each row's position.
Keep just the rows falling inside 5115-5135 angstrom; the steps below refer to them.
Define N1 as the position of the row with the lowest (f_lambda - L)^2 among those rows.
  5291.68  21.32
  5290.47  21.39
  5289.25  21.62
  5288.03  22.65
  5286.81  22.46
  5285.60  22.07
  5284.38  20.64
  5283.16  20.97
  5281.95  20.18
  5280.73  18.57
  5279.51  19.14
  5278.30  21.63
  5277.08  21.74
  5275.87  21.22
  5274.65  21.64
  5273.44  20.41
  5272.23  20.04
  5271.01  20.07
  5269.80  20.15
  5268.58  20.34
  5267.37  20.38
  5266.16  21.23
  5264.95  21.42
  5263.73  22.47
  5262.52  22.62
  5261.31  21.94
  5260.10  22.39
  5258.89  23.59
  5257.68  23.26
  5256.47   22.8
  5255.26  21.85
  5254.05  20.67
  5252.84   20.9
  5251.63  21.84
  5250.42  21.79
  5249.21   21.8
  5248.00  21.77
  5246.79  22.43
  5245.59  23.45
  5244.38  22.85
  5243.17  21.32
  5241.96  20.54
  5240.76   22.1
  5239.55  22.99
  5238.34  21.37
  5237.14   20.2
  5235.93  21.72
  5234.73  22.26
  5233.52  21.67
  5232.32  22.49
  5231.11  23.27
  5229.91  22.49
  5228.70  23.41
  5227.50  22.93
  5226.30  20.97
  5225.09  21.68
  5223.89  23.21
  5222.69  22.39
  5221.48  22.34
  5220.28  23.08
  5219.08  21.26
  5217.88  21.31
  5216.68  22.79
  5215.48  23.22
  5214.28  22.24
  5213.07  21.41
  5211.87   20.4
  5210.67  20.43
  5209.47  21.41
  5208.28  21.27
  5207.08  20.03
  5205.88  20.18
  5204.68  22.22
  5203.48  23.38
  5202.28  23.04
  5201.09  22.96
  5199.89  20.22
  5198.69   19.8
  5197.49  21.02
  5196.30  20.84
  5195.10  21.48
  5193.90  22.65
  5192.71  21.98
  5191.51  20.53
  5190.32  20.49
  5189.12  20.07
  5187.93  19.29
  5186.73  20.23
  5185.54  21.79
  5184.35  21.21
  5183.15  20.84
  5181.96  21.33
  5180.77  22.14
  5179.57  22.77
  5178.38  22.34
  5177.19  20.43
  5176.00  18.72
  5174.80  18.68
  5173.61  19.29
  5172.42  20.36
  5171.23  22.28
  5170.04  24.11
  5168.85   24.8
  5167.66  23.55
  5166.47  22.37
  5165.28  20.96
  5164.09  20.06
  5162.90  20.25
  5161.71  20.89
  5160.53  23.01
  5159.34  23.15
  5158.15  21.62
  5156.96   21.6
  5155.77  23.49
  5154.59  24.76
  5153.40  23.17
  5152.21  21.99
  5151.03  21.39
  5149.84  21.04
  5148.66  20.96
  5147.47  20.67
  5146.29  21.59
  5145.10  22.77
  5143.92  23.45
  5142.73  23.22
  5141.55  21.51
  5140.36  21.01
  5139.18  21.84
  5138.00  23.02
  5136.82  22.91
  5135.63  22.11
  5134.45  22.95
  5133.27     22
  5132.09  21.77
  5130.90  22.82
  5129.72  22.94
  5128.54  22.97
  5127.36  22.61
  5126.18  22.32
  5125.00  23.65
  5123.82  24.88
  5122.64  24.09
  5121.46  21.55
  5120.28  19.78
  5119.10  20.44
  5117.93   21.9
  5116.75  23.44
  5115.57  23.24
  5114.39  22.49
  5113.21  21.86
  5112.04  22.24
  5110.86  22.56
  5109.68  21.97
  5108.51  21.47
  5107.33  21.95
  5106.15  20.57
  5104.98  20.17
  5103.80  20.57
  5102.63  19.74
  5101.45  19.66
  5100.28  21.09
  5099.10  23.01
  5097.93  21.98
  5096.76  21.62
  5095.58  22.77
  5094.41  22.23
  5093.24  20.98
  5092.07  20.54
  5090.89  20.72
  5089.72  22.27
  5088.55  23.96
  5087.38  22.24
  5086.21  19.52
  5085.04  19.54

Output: 5126.18 angstrom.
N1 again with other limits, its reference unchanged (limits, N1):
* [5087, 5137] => 5114.39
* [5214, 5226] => 5222.69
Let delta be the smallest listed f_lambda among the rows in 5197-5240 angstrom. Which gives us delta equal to 19.8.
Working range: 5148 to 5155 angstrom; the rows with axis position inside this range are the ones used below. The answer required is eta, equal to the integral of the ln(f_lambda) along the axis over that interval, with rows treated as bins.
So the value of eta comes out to 21.7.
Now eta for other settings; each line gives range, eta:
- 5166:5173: 21.9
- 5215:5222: 21.8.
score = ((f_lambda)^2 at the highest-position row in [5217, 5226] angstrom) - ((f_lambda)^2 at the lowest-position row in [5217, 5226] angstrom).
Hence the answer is 16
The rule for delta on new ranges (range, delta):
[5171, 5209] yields 18.68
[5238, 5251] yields 20.54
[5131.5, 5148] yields 20.67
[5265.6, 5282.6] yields 18.57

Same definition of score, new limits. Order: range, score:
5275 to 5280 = -84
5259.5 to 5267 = -51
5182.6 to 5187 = -25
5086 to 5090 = 115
